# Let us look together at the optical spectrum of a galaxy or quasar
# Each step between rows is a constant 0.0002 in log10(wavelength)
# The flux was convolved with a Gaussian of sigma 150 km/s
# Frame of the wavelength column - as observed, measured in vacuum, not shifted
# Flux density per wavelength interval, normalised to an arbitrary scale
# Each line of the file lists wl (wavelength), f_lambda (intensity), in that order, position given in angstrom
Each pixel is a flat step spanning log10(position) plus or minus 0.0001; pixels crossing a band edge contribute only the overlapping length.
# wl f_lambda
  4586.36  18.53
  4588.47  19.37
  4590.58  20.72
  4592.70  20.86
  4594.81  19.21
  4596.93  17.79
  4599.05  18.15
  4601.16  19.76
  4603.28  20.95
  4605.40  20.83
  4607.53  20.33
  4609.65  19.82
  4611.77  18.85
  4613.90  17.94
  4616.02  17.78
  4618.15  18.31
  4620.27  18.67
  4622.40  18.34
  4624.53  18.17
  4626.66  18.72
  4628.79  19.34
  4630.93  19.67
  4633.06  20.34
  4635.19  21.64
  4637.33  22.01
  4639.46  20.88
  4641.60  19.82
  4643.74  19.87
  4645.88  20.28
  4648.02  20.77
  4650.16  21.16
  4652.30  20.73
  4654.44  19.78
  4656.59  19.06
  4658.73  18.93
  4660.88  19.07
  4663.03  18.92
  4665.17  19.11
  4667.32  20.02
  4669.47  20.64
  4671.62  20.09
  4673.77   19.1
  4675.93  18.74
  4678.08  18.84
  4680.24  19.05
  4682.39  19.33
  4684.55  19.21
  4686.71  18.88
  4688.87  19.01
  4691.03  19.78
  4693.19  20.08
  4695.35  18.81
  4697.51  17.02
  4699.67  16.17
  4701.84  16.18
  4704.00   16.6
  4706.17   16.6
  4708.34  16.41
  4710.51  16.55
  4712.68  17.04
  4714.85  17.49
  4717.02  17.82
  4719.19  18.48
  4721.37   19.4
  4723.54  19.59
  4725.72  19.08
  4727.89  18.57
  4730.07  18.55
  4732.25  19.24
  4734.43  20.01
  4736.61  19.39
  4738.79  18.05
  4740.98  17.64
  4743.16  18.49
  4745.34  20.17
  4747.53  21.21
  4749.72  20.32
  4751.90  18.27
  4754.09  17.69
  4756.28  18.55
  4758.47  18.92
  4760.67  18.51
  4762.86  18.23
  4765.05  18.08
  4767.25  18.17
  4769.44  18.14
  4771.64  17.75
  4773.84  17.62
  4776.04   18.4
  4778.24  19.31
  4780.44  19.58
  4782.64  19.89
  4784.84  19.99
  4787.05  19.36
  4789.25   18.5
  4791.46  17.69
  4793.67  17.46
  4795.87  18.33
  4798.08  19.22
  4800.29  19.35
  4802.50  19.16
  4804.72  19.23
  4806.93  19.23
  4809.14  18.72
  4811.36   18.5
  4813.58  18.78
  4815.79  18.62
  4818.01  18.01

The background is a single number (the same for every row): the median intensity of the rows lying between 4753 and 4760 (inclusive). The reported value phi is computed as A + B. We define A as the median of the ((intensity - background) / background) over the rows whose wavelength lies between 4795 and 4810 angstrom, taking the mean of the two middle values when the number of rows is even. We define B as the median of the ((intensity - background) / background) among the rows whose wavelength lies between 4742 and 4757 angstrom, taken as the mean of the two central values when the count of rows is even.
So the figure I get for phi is 0.036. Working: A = 0.036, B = 0.000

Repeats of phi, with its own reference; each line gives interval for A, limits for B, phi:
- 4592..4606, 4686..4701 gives 0.083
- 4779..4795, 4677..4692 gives 0.071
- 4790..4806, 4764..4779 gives 0.011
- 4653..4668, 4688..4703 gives 0.042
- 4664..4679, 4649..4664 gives 0.058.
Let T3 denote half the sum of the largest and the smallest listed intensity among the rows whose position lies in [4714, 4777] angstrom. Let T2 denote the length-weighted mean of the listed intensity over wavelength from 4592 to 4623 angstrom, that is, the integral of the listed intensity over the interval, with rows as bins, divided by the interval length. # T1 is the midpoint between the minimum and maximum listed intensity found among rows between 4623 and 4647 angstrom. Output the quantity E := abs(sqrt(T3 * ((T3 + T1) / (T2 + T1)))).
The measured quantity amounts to 4.41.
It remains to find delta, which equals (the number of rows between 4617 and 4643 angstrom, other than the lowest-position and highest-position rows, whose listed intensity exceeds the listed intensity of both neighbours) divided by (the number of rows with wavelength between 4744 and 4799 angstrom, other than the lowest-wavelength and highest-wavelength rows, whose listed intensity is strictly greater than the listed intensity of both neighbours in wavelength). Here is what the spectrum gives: 0.50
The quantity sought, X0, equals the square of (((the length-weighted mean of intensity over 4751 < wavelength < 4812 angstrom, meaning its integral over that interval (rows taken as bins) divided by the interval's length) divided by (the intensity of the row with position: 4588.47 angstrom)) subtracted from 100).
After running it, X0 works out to 9808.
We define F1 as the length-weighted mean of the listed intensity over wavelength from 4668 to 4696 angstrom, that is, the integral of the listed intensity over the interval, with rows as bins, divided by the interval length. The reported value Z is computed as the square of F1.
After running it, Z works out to 375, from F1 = 19.4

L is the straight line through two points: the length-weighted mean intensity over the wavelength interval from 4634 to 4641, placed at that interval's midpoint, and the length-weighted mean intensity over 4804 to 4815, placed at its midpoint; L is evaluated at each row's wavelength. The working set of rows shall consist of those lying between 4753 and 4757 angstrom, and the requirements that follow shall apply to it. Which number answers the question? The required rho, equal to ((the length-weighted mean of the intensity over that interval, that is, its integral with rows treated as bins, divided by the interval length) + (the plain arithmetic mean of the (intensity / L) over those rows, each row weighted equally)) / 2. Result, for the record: 9.5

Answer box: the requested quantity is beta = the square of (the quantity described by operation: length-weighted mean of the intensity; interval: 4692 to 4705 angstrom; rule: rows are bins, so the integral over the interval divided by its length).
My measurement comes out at 307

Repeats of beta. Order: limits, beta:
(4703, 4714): 277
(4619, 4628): 343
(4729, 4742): 354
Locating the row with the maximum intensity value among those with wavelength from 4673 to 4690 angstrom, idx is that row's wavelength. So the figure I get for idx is 4682.39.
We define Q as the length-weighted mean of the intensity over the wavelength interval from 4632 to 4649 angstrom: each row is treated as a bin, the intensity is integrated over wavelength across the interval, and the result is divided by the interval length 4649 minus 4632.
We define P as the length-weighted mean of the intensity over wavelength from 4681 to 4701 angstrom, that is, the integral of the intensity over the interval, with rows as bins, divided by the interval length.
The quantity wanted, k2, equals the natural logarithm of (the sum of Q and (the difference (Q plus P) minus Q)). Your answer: 3.67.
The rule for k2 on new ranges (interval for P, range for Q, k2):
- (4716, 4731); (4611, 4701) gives 3.64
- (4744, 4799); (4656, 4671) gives 3.64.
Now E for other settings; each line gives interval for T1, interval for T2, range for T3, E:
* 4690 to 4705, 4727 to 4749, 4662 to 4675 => 4.48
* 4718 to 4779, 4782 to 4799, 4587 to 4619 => 4.43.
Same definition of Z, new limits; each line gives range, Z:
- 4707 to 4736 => 336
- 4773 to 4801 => 355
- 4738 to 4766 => 353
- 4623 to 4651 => 407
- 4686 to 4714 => 310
